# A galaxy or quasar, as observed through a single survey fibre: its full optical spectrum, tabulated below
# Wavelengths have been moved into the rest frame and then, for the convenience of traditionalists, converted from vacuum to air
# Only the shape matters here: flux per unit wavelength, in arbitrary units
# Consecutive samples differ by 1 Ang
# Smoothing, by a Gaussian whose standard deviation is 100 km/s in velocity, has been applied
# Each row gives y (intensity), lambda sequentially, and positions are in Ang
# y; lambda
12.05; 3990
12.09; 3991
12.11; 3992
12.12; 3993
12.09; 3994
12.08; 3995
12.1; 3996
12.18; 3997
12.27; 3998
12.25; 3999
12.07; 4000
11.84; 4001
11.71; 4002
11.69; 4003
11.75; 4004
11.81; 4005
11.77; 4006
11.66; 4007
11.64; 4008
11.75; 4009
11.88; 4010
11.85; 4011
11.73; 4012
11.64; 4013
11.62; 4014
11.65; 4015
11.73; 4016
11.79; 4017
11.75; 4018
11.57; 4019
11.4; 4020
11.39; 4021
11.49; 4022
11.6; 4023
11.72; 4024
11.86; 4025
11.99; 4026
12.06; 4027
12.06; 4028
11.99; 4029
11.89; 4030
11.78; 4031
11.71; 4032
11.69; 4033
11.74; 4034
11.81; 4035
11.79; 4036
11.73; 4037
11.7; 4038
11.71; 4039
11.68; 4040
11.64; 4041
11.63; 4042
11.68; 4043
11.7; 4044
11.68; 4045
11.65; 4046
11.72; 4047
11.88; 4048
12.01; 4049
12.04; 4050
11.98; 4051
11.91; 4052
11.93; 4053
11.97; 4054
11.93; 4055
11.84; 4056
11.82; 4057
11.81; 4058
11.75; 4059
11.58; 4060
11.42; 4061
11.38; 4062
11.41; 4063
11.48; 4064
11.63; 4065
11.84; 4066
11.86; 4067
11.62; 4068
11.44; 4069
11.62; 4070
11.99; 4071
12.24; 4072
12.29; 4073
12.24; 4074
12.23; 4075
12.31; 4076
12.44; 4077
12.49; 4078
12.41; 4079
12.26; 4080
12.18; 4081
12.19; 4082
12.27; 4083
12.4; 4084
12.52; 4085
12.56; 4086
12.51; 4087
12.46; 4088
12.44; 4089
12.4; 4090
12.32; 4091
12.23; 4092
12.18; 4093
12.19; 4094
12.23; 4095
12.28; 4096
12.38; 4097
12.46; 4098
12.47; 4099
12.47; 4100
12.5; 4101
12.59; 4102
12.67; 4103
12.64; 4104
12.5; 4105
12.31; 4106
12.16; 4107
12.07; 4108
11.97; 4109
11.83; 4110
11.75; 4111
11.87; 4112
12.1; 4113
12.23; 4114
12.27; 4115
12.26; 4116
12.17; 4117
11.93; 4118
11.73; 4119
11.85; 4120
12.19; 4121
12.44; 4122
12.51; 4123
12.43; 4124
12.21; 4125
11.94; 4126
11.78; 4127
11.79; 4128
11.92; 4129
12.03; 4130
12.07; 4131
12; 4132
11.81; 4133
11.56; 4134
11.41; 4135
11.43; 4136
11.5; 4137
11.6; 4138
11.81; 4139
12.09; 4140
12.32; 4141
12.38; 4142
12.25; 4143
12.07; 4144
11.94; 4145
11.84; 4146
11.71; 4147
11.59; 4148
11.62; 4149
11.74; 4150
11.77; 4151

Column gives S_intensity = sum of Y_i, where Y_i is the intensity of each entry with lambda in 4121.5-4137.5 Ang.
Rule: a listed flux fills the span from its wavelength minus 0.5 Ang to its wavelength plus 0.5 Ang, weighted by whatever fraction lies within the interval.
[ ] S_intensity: 191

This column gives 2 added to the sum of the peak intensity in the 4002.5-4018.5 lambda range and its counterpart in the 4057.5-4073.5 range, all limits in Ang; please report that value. 26.2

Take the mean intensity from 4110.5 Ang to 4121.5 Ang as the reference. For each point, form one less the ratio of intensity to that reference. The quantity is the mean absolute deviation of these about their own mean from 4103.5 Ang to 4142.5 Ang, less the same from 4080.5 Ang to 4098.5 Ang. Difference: 0.012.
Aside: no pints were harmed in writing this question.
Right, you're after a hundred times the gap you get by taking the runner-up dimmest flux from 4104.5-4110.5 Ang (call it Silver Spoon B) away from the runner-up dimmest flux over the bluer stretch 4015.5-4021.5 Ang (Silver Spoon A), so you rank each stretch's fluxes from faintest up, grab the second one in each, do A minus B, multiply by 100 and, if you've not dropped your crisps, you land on -57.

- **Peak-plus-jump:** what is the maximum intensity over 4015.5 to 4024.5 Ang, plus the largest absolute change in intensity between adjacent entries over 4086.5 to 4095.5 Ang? 11.9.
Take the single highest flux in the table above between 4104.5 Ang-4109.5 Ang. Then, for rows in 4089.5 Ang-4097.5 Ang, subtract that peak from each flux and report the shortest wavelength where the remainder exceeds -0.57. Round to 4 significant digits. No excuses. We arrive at 4090 Ang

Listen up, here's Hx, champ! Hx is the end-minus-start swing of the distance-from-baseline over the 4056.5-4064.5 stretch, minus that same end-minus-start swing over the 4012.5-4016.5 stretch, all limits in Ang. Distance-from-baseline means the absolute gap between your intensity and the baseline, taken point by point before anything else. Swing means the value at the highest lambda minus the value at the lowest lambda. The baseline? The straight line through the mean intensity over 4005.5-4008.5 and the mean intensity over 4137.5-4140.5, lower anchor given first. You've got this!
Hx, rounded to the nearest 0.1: 0.2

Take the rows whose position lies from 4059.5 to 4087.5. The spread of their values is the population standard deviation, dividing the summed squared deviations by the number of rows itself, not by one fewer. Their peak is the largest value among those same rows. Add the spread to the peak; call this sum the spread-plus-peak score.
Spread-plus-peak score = 13.0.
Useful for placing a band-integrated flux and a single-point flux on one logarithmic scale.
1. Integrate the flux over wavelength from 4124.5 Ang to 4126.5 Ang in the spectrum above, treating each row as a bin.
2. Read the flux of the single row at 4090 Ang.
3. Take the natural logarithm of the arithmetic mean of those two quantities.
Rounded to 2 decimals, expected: 2.91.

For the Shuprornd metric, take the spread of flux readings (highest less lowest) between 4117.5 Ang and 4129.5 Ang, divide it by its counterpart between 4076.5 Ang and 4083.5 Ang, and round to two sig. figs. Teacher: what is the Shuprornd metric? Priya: 2.5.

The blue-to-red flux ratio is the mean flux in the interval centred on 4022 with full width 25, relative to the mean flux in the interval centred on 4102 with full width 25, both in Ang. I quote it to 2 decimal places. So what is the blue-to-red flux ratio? 0.96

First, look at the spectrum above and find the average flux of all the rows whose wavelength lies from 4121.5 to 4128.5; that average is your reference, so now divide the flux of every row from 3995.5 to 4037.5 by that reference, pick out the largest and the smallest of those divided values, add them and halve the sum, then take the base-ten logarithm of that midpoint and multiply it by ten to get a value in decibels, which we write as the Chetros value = -0.118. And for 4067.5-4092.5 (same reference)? -0.057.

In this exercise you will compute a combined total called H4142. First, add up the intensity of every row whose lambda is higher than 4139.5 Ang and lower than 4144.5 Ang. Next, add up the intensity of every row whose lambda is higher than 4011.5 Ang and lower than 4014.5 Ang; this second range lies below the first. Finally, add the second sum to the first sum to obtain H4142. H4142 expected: 96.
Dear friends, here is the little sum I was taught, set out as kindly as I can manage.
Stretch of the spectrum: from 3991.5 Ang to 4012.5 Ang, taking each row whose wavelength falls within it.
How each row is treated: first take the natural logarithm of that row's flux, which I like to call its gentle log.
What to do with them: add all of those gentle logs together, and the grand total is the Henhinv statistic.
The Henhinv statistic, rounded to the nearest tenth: 52.0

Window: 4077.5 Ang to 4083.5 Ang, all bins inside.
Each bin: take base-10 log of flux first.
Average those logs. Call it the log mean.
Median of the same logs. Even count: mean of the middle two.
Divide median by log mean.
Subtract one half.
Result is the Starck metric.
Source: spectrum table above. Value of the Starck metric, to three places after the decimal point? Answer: 0.499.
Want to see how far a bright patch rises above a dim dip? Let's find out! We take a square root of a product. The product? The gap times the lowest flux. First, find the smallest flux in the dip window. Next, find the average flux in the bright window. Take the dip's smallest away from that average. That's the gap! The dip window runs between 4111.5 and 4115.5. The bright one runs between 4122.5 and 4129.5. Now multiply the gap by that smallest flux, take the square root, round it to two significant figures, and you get 1.6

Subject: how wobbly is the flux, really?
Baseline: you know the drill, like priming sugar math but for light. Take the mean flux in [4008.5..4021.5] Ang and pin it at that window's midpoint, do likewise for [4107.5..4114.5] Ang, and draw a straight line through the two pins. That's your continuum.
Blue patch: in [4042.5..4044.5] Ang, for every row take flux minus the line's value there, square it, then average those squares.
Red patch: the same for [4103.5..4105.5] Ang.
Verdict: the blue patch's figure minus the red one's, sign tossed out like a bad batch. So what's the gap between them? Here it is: 0.38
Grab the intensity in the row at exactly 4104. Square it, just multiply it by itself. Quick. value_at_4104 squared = 160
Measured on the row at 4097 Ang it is 153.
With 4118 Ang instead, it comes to 142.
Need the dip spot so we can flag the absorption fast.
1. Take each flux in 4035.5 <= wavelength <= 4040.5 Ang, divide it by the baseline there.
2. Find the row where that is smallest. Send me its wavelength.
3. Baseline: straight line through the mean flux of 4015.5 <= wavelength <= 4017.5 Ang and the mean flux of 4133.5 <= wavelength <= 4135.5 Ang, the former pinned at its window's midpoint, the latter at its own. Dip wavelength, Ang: 4040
